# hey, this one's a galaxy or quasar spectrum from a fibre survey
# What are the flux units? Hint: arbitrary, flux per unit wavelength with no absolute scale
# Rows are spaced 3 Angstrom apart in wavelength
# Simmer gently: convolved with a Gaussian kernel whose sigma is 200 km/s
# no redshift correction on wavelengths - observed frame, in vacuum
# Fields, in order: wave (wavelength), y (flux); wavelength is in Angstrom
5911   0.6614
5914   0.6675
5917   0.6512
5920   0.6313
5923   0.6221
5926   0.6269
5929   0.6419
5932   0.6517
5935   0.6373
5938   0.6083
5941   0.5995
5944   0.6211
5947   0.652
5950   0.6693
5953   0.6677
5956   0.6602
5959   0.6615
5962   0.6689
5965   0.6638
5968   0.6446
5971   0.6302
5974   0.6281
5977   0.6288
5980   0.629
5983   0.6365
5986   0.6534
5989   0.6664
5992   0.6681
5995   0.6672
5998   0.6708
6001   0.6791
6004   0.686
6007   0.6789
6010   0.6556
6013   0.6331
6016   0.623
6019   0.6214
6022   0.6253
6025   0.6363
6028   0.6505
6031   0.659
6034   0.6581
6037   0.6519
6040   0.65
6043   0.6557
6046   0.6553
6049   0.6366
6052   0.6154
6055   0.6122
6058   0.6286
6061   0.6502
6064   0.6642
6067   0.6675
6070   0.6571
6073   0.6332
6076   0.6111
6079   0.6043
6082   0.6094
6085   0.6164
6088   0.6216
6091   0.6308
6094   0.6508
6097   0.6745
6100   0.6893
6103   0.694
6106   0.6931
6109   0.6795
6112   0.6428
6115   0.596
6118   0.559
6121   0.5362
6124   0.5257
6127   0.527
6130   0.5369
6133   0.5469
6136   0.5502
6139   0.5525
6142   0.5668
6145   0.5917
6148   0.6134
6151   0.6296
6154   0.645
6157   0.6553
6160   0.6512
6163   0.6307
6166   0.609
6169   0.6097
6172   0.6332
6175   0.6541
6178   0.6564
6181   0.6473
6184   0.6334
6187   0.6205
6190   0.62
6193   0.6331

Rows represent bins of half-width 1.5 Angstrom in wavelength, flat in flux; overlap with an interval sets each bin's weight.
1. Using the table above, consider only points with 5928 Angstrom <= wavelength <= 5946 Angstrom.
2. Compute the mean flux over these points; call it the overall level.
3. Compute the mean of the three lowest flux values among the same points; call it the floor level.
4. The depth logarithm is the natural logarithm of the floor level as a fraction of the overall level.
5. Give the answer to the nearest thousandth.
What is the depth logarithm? -0.028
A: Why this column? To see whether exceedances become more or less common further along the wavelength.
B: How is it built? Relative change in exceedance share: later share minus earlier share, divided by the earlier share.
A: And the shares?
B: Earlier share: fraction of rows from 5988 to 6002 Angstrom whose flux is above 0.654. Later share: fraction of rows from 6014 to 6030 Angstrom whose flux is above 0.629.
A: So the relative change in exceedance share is -0.6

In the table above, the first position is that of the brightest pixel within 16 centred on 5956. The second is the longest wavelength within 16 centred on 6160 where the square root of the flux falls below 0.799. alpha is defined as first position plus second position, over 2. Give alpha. 6058.0 Angstrom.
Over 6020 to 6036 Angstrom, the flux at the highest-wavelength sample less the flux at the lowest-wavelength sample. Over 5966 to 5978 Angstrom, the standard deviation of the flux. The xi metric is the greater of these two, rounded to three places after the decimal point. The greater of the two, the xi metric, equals 0.033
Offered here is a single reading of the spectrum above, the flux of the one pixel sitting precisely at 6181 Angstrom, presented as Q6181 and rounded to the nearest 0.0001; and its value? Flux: 0.6473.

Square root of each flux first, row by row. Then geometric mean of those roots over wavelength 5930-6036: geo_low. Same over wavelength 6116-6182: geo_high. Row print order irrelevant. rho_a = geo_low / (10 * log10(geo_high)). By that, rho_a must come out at -0.714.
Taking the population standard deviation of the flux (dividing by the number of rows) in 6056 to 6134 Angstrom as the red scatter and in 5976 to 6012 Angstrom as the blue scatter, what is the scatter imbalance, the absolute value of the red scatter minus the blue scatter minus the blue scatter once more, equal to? 0.015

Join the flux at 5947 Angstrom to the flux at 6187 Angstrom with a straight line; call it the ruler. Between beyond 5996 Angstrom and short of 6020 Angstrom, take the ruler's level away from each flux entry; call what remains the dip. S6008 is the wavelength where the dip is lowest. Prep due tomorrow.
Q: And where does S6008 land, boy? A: 6019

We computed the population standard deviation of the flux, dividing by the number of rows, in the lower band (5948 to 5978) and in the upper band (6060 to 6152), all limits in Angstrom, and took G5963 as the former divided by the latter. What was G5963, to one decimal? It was 0.3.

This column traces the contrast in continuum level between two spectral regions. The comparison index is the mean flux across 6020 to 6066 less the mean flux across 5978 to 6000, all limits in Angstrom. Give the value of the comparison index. -0.013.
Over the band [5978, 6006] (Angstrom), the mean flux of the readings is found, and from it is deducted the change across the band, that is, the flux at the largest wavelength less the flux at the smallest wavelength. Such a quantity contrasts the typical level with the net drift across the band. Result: 0.60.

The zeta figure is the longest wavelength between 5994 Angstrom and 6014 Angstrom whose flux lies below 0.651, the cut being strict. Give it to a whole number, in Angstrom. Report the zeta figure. 6013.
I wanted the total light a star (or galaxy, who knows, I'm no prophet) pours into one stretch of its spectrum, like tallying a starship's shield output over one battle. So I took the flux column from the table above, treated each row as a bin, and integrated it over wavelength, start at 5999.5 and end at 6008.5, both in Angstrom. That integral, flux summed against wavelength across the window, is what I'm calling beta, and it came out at 6.13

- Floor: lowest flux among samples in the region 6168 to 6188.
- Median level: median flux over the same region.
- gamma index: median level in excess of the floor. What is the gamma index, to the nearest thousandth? 0.024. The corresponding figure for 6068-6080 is 0.018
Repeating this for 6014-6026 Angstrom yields 0.003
